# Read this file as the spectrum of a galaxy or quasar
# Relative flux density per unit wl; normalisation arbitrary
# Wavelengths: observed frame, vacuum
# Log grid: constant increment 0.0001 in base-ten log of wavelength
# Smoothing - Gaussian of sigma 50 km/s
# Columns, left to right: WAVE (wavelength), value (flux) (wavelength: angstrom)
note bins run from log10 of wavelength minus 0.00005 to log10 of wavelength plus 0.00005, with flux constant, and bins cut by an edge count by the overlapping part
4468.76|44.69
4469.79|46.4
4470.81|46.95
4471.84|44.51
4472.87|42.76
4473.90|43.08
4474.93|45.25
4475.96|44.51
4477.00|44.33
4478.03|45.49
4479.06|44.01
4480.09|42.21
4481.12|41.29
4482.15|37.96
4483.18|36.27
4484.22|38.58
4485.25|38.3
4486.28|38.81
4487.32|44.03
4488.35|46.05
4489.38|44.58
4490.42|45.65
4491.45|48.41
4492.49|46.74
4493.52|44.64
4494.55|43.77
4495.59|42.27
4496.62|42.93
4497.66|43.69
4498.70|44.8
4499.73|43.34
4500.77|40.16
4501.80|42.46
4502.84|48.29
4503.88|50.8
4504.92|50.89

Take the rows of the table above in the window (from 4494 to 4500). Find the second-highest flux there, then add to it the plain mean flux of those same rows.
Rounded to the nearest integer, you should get 87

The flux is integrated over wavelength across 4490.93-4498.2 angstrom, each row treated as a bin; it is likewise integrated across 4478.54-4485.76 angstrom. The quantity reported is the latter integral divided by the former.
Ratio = 0.89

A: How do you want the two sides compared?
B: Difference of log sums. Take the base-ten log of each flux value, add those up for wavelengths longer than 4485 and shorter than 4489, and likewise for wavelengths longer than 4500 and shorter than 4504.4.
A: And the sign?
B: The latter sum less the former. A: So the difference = 0.14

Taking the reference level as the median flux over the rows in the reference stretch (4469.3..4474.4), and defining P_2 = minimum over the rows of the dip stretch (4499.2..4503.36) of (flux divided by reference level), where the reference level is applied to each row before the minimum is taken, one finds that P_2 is 0.90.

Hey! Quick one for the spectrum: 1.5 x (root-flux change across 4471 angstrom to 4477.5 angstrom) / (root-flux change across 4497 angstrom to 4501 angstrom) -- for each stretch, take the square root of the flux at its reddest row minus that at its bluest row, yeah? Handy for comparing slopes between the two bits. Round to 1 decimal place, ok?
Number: 0.1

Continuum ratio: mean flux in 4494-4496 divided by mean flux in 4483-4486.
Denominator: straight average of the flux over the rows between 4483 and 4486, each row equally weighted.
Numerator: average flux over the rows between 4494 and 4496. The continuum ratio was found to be 1.14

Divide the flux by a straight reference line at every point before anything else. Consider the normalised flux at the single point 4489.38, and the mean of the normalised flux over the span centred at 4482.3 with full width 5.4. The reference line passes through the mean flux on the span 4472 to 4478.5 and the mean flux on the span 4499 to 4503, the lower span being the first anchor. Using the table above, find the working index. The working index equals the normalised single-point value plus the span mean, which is 1.91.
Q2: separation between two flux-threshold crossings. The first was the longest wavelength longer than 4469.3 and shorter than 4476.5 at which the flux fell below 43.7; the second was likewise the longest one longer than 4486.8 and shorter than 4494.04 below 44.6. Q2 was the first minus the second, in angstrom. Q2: -15.5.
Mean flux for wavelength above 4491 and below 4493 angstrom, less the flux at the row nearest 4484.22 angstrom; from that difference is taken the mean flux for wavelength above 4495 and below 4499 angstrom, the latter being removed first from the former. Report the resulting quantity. -34.4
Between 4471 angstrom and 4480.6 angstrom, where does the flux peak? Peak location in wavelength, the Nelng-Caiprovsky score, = 4478.03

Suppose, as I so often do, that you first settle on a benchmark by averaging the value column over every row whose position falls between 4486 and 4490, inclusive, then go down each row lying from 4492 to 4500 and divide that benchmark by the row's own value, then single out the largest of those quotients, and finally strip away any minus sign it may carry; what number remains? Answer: 1.03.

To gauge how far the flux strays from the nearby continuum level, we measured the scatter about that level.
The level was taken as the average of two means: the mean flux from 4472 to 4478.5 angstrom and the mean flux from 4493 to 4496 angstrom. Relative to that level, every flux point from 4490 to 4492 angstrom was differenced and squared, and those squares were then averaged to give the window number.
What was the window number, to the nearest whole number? 12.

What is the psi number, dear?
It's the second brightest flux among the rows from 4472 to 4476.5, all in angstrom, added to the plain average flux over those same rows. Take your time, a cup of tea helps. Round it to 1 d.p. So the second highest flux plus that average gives 88.4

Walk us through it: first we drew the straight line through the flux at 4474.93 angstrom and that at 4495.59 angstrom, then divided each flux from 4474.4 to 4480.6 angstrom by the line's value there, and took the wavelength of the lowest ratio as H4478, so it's 4480.09 angstrom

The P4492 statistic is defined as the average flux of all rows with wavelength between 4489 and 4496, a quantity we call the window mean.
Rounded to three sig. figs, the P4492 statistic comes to 45.2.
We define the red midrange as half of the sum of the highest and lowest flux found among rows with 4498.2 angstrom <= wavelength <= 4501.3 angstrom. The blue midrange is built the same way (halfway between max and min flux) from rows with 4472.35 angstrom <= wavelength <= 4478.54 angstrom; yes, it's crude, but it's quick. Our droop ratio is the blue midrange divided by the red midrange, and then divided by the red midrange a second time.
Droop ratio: 0.024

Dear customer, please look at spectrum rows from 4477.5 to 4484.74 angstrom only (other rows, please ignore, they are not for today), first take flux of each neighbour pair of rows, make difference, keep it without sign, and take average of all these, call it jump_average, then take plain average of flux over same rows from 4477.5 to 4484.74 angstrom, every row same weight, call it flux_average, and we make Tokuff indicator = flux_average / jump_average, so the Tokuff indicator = 21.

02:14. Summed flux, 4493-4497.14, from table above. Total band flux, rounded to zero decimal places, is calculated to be 174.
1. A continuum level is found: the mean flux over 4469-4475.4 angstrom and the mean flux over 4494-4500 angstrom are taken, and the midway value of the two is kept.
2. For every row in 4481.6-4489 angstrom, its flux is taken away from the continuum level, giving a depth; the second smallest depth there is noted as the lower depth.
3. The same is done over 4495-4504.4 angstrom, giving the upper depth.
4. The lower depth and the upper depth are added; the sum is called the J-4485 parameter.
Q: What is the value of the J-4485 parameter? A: -4.0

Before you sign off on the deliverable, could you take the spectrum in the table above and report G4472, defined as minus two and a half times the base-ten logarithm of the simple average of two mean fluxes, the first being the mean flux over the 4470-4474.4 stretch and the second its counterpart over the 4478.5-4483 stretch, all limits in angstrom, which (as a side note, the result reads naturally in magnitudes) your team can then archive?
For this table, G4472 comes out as -4.08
